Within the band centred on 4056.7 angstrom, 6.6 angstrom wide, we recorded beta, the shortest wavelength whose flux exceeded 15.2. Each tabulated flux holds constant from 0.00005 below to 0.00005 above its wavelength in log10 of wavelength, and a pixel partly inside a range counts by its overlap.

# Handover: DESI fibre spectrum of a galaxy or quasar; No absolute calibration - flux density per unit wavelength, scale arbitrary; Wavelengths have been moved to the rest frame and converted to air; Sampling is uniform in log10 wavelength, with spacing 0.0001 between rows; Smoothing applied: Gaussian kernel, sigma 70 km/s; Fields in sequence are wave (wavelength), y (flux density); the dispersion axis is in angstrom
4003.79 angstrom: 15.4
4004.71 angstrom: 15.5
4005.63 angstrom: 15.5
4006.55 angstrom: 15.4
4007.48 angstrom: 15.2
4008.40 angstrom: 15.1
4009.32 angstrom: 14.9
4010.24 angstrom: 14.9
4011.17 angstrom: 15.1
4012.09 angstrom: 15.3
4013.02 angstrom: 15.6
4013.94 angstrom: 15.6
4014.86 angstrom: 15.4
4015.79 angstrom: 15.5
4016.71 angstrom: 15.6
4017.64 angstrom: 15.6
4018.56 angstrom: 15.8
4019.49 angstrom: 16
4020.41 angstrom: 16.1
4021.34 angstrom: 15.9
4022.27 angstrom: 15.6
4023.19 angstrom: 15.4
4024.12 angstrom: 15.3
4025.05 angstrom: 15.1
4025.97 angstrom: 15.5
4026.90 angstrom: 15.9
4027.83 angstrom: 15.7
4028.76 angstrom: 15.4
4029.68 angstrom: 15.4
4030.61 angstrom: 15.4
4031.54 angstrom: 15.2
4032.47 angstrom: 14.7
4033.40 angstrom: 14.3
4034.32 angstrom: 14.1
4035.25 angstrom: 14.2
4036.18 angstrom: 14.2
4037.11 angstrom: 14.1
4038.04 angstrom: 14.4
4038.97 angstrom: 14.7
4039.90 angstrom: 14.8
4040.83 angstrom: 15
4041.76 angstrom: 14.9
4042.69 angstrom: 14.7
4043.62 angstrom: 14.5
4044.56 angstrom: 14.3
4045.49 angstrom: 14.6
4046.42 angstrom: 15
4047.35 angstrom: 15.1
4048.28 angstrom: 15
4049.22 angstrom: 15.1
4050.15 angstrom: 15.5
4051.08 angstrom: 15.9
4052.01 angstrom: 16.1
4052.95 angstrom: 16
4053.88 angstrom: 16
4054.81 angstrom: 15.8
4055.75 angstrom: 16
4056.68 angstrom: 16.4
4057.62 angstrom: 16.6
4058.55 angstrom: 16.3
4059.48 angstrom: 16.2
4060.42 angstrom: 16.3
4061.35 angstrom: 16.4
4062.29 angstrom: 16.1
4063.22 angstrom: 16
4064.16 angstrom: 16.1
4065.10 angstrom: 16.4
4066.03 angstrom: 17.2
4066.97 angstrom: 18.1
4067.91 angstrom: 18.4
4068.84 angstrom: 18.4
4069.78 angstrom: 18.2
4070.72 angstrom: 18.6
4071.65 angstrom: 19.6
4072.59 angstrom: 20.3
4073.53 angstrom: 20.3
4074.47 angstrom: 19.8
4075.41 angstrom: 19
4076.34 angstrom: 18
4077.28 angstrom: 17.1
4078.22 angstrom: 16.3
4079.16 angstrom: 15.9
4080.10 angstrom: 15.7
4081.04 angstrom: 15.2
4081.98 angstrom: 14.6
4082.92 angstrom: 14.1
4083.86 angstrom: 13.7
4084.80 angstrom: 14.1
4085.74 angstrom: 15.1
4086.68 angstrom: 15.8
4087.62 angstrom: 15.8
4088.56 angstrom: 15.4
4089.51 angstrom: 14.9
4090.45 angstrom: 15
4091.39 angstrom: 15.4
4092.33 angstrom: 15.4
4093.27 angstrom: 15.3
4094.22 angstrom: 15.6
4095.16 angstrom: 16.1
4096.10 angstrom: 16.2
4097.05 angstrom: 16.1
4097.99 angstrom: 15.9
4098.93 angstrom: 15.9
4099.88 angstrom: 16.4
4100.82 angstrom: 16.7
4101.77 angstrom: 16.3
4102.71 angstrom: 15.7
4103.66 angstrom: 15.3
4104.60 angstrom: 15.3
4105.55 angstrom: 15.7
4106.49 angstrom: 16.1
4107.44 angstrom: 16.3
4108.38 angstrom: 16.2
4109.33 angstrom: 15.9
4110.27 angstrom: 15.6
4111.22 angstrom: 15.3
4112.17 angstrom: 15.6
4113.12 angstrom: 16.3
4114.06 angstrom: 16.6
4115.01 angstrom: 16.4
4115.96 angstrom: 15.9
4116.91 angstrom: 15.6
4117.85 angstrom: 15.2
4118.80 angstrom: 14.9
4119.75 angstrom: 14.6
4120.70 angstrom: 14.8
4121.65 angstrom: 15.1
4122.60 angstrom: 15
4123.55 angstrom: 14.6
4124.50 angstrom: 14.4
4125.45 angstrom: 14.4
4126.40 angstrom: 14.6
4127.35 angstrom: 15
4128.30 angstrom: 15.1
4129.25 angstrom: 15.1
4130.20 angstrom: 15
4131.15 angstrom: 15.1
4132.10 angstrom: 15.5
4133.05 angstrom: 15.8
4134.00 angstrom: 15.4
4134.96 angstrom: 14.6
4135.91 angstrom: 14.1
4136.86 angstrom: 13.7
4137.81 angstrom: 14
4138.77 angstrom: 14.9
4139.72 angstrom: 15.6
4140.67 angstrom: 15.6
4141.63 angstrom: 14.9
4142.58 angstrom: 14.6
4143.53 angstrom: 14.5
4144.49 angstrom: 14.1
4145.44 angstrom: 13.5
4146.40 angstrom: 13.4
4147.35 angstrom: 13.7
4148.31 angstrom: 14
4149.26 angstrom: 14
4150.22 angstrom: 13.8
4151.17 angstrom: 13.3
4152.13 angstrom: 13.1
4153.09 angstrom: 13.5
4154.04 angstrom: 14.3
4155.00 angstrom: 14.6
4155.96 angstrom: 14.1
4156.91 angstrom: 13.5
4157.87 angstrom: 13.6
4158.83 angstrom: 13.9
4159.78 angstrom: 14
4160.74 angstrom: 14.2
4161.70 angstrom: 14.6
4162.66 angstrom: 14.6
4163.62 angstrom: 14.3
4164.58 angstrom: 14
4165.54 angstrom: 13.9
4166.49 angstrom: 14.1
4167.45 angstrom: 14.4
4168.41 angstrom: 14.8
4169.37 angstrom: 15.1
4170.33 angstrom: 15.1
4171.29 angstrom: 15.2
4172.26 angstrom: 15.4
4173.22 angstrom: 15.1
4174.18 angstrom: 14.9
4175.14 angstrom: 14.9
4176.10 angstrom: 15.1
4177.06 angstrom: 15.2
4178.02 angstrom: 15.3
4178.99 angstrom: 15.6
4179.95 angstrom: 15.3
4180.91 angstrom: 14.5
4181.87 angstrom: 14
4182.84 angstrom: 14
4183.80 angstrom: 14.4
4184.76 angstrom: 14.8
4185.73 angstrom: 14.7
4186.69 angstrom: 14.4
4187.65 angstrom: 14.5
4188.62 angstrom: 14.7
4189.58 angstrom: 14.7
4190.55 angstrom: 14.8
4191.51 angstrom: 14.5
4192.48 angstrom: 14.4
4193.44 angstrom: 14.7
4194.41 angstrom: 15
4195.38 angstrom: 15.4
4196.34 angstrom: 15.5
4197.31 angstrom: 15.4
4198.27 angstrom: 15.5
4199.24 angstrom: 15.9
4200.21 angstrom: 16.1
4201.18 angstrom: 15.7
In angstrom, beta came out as 4053.88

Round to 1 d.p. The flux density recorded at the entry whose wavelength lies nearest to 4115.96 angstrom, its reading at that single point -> 15.9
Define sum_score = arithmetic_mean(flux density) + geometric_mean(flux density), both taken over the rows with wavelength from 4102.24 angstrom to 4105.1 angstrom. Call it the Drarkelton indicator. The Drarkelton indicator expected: 30.9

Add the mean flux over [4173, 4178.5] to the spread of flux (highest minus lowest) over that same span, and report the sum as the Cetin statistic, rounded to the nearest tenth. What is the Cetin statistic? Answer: 15.5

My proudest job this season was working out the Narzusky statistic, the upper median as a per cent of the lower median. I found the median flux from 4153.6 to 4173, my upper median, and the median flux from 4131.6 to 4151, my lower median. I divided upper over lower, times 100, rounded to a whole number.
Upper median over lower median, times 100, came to 100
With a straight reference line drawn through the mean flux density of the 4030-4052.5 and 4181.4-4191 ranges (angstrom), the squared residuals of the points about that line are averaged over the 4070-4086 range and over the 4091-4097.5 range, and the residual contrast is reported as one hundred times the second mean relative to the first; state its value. 12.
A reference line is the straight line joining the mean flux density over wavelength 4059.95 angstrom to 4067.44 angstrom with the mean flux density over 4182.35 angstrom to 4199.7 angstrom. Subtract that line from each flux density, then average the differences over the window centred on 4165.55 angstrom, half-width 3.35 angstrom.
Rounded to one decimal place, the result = -0.9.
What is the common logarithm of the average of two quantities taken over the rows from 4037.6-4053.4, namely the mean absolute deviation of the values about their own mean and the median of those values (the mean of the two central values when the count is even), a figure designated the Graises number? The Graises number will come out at 0.887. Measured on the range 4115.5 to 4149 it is 0.887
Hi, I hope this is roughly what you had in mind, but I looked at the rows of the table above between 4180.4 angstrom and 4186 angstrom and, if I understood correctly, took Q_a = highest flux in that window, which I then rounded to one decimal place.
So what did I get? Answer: 14.8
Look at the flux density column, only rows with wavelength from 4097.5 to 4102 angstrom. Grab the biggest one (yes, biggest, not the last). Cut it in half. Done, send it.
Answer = 8.35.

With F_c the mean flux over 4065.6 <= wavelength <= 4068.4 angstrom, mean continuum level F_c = 17.9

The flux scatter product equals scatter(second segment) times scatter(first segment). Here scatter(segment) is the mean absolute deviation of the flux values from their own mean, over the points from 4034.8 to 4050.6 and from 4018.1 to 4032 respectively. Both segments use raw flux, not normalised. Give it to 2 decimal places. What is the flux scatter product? 0.08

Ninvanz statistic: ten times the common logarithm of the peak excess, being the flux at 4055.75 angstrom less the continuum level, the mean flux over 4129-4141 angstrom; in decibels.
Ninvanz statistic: 0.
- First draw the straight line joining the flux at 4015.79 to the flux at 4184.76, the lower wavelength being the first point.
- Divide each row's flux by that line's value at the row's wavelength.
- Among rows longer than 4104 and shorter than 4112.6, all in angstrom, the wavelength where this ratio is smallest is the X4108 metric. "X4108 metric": 4104.60 angstrom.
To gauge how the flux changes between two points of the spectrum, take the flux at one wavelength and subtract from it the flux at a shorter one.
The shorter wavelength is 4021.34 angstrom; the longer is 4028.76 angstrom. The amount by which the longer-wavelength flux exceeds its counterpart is -0.5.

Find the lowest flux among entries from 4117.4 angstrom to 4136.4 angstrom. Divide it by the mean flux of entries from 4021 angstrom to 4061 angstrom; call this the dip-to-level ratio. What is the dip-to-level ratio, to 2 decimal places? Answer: 0.92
